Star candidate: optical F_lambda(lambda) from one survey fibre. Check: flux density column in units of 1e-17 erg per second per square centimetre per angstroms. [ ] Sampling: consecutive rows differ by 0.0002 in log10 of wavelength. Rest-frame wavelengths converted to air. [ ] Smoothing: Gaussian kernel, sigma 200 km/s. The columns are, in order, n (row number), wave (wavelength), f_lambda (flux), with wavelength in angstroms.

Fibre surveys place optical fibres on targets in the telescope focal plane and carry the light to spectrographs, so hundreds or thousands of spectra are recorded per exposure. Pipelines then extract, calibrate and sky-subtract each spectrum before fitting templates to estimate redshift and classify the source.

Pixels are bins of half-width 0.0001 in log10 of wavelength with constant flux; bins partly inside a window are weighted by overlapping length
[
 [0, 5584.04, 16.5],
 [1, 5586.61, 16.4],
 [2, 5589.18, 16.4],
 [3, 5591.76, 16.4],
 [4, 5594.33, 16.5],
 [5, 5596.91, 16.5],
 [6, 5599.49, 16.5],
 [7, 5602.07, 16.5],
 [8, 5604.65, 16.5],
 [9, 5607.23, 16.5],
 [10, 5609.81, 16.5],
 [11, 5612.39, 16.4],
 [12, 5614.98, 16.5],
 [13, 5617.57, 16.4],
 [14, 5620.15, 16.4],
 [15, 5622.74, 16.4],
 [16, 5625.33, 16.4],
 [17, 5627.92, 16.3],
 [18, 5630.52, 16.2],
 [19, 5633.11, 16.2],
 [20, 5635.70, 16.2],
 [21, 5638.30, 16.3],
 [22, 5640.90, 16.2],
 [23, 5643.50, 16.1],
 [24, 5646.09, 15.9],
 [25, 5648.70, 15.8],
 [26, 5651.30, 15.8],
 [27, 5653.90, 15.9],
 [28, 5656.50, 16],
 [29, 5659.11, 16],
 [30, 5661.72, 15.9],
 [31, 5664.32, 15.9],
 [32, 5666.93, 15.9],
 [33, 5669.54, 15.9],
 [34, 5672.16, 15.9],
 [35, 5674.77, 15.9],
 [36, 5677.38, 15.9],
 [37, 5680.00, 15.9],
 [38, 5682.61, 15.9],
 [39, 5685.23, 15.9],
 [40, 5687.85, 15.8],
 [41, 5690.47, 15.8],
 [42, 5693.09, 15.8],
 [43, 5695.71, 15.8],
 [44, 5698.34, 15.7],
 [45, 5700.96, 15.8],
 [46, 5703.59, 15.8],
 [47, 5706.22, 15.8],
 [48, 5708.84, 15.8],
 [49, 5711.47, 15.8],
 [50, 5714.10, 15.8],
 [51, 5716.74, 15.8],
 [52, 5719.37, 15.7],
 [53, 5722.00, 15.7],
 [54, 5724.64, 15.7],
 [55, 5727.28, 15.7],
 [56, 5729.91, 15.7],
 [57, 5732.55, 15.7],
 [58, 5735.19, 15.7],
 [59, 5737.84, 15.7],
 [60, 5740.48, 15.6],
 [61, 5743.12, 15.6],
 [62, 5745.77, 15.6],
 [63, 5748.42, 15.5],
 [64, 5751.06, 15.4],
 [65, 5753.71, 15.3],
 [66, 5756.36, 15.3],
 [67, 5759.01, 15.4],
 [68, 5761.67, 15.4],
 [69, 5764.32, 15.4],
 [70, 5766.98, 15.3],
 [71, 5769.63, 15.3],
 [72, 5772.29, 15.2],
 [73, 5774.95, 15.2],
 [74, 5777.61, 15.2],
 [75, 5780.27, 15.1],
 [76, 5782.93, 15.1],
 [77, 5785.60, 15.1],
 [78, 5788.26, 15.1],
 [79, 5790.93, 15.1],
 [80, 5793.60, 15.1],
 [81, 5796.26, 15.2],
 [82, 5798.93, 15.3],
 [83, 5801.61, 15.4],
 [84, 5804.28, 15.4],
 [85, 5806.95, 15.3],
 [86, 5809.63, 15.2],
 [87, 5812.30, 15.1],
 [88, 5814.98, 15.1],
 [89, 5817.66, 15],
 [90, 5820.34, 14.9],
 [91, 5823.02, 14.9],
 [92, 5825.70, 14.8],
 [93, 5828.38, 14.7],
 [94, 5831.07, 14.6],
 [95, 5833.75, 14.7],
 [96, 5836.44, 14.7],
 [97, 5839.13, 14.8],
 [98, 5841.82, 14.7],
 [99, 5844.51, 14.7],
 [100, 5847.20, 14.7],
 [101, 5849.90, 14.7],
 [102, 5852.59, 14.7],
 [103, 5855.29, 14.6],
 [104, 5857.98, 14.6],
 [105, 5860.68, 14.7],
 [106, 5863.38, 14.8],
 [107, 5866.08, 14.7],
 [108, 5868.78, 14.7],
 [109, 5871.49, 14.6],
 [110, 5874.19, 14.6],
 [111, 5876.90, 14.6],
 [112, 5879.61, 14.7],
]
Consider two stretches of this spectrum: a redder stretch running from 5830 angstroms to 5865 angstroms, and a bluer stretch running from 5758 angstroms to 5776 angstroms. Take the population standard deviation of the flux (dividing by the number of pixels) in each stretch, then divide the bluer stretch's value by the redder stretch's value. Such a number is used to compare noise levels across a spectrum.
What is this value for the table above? 1.4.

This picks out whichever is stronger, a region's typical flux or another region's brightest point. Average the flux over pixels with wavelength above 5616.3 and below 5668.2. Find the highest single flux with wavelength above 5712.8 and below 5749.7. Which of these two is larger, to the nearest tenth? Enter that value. 16.1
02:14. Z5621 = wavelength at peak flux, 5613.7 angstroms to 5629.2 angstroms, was 5614.98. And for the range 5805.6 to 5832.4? 5806.95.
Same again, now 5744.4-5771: 5745.77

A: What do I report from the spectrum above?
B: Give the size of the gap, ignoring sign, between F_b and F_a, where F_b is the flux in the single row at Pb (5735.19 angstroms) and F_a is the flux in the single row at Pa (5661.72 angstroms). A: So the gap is 0.20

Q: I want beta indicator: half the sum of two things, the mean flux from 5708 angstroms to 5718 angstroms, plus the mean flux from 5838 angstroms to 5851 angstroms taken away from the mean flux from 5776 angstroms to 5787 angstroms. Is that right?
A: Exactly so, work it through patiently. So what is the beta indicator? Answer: 8.10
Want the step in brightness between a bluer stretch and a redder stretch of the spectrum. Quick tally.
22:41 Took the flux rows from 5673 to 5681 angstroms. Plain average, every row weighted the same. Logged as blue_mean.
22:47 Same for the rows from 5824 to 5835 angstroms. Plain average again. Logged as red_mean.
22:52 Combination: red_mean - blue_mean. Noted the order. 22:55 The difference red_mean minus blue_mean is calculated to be -1.2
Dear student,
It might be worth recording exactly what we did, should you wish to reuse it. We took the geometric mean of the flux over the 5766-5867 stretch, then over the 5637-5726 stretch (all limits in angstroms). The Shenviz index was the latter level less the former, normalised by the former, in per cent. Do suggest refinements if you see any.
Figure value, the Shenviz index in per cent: 6.0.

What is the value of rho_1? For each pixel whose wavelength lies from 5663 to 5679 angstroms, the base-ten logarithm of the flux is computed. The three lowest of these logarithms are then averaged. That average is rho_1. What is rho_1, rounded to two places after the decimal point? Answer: 1.20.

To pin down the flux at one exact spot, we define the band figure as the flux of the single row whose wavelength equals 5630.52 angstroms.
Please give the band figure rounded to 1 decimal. 16.2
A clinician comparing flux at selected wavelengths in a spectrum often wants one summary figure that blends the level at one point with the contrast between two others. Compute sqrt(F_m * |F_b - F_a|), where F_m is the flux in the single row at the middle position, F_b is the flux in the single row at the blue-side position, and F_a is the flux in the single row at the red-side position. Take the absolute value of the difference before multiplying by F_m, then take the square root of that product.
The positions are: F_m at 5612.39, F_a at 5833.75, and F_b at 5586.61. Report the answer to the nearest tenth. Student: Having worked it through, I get 5.3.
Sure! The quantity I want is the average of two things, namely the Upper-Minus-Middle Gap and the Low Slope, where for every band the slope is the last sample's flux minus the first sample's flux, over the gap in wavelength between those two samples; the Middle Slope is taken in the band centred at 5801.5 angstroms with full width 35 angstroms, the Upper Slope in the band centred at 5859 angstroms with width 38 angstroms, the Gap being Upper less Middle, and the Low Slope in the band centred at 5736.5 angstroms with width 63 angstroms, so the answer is -0.0040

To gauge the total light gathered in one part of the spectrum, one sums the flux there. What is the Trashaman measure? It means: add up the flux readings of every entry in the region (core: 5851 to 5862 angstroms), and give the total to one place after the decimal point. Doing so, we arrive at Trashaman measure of 58.6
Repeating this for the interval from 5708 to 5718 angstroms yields 63.2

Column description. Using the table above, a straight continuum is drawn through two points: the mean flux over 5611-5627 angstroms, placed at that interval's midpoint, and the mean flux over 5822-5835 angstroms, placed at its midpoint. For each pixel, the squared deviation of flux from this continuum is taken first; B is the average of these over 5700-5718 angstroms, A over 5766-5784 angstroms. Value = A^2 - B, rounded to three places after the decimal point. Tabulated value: -0.012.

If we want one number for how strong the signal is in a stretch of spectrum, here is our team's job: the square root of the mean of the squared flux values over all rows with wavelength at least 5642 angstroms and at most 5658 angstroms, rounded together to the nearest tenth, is 15.9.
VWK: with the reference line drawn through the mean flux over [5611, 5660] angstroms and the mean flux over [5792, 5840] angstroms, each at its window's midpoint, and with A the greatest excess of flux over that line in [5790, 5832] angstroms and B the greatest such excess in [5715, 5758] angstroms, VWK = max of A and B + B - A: 0.181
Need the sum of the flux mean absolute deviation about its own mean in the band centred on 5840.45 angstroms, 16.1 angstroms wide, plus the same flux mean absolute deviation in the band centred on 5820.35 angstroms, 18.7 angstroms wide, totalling 0.146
